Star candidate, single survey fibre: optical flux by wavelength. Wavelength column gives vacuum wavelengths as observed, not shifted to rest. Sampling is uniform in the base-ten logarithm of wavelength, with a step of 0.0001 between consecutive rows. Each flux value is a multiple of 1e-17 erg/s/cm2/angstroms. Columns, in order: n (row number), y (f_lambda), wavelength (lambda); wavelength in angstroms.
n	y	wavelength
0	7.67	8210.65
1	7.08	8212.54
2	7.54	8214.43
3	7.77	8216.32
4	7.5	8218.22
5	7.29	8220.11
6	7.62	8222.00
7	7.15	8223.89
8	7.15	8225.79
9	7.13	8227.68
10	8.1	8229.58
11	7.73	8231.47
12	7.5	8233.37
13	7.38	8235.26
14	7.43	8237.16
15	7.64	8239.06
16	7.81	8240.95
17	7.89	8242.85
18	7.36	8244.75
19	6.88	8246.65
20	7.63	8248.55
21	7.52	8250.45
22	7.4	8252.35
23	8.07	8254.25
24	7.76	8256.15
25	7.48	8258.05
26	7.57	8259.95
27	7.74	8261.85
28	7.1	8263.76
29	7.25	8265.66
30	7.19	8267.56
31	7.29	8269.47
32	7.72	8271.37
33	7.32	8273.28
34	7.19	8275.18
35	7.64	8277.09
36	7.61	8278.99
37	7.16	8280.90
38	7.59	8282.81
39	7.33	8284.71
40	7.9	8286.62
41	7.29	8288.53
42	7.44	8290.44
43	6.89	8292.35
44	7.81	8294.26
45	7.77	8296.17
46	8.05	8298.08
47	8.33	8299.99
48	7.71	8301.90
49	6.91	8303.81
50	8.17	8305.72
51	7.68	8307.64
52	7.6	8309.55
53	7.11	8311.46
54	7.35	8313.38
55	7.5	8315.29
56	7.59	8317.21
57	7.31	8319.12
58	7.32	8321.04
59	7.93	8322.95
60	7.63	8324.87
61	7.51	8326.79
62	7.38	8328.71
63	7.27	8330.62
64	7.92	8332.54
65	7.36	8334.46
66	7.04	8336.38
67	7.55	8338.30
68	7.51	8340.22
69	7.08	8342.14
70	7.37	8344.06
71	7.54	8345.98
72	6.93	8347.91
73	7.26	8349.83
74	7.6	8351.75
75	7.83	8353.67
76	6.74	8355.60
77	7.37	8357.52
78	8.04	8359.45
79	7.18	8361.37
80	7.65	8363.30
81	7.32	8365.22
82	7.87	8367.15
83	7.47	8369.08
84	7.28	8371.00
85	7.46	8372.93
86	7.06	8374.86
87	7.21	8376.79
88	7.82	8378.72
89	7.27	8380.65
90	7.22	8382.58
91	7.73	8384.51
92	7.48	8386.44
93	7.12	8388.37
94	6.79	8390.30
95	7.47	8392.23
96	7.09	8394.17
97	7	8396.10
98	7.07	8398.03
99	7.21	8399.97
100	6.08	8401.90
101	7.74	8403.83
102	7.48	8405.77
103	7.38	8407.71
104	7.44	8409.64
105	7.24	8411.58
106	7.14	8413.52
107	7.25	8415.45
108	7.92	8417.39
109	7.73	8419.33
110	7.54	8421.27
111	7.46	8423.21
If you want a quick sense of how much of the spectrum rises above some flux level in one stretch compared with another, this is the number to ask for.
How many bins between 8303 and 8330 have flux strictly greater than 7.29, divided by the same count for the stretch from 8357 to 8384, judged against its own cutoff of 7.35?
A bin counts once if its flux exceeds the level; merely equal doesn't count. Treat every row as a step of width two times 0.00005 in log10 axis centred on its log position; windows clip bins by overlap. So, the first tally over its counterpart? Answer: 1.71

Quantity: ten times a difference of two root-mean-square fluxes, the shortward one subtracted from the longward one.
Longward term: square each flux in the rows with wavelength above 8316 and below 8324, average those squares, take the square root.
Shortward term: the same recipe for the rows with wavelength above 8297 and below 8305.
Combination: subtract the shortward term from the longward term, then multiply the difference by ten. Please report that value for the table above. -2.3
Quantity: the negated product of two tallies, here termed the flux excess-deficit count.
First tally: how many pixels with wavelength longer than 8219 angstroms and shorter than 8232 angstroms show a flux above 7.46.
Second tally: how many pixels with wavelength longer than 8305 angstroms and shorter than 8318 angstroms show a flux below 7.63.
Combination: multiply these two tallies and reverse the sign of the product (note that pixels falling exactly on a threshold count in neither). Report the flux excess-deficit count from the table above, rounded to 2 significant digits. -15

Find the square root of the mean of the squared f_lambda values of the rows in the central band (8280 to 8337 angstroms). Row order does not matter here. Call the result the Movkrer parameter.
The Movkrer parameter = 7.54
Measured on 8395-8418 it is 7.26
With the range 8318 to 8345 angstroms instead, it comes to 7.45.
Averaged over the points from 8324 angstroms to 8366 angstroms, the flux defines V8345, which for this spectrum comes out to 7.41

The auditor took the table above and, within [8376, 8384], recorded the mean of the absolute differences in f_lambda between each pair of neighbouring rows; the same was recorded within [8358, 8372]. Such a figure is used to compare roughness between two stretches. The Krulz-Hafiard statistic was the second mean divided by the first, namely 1.2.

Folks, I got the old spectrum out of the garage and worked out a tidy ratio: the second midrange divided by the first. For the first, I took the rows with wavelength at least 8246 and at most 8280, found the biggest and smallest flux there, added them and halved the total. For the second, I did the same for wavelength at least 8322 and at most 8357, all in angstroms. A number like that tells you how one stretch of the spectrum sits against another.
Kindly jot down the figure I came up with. 0.98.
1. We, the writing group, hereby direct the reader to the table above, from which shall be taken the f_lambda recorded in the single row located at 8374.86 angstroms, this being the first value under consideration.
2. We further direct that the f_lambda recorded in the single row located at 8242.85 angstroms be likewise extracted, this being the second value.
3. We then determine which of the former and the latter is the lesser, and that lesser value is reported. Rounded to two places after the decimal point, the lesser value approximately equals 7.06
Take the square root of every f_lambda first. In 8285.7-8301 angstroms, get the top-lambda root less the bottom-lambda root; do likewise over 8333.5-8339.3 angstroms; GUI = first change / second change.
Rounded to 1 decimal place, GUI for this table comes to 2.2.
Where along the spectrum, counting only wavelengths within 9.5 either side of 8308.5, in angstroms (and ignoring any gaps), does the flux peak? 8299.99 angstroms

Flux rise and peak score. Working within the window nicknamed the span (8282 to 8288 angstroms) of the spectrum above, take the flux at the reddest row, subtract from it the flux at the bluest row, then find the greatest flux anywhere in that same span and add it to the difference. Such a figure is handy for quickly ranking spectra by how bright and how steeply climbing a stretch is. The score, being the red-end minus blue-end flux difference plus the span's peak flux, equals 8.21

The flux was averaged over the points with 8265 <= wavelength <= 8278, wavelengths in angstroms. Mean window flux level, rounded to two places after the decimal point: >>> 7.37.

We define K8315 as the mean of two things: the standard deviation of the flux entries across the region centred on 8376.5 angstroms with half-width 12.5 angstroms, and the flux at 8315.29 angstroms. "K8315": 3.88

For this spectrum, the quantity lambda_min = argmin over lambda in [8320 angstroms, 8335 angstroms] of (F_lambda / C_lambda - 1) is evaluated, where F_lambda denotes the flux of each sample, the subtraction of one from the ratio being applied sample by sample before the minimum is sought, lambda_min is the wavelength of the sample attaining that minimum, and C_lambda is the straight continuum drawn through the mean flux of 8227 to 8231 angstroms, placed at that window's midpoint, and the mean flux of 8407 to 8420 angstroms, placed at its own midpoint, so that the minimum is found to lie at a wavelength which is 8330.62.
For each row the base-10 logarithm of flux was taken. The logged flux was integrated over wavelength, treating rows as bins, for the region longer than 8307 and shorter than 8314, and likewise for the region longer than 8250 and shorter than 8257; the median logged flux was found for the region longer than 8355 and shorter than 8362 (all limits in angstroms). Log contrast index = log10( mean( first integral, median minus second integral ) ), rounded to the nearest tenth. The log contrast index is -0.4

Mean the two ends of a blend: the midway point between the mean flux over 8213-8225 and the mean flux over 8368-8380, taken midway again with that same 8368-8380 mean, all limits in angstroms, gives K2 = 7.4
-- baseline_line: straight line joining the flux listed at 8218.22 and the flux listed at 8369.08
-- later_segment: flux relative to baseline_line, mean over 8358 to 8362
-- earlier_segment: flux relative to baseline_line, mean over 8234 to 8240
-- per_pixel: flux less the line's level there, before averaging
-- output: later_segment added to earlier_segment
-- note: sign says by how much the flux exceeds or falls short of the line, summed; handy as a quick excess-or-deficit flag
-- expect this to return 0.13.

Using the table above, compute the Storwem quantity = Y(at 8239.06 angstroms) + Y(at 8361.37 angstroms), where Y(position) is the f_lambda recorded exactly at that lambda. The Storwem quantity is 14.8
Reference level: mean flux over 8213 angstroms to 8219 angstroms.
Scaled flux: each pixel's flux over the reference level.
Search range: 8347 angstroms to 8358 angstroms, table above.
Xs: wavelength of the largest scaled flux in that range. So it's 8353.67 angstroms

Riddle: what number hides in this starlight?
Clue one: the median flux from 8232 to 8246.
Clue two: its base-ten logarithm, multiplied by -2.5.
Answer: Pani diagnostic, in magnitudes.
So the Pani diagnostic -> -2.19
